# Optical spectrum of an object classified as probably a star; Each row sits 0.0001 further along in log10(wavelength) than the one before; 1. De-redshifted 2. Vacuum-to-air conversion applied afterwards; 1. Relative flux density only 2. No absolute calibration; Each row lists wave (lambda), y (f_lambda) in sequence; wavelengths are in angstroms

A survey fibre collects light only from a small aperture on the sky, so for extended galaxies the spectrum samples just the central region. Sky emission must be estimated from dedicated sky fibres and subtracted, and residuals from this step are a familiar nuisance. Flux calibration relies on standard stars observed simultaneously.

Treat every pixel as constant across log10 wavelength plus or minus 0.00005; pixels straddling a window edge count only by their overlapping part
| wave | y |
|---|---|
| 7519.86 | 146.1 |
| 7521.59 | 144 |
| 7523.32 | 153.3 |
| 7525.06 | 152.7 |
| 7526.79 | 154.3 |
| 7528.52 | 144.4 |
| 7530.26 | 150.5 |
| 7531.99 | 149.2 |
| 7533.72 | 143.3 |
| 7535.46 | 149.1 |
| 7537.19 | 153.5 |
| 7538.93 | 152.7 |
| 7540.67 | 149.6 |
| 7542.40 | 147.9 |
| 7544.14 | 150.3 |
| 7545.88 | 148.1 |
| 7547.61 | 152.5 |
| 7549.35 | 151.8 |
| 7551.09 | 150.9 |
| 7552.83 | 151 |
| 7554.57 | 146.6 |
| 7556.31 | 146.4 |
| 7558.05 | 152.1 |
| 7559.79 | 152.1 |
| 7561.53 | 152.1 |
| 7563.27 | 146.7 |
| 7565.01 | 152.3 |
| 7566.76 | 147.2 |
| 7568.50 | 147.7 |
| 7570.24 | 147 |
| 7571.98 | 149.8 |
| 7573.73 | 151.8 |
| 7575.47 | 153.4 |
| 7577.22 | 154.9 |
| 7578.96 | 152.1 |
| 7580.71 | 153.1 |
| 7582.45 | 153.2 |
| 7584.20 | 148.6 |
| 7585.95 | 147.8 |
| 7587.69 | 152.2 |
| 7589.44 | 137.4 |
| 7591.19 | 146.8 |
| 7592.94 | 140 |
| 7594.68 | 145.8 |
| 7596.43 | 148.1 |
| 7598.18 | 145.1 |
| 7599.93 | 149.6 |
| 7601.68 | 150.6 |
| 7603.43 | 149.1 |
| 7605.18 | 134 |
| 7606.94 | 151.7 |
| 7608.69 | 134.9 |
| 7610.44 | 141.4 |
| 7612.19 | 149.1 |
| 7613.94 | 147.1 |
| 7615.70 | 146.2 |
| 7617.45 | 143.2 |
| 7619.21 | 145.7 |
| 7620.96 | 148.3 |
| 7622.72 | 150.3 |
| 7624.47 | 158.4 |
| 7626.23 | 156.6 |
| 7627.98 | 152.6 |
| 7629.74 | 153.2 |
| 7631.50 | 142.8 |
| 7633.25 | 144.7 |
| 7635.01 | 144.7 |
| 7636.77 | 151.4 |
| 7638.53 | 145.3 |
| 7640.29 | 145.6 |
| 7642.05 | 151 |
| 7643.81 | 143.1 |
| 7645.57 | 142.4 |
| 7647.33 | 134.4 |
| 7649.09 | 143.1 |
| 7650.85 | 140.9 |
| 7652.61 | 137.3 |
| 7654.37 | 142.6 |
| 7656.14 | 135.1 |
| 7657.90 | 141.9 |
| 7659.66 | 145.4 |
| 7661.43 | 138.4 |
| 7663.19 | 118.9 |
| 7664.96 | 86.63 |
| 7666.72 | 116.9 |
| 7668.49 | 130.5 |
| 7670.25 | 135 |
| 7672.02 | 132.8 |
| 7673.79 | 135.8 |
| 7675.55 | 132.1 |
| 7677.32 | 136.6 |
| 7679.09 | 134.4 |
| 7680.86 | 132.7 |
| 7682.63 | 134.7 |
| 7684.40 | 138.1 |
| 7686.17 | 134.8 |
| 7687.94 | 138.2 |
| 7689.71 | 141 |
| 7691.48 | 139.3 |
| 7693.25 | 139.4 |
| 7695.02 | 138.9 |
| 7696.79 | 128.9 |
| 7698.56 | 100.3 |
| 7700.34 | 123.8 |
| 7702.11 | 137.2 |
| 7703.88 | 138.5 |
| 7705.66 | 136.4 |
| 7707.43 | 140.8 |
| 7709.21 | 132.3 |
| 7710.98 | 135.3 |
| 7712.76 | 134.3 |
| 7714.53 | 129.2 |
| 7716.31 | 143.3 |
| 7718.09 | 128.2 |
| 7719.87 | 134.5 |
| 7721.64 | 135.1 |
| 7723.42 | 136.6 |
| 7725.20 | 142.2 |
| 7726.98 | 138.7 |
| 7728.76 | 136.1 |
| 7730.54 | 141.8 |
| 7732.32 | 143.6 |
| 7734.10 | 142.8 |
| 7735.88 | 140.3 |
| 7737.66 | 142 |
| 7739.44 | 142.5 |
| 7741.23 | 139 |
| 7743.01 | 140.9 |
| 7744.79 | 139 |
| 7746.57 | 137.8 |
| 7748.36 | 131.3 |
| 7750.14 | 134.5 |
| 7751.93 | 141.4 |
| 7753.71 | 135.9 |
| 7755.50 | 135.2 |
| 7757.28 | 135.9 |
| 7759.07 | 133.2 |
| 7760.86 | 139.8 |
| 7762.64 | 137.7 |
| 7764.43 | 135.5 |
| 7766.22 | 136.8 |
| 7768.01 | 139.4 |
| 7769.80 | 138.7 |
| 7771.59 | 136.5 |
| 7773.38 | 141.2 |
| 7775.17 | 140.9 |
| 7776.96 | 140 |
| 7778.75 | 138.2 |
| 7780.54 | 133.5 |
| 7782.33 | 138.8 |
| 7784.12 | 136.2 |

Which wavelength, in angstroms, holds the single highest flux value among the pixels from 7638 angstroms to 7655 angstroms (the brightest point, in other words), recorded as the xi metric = 7642.05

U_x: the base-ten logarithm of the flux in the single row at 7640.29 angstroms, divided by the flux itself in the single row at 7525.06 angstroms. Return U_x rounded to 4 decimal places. 0.0142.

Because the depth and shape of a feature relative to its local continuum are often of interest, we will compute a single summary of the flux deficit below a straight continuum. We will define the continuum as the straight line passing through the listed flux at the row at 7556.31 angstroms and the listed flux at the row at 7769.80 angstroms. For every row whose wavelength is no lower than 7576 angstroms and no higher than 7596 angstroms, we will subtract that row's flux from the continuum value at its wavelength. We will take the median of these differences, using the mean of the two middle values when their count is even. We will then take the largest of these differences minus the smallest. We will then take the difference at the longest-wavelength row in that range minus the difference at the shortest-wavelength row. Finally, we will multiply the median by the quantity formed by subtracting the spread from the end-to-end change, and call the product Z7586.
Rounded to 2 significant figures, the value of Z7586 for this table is 28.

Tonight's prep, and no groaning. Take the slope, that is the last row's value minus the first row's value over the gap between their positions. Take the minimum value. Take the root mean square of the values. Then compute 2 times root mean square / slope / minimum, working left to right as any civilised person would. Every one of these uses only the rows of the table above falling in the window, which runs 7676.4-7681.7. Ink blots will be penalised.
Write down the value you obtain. -1.8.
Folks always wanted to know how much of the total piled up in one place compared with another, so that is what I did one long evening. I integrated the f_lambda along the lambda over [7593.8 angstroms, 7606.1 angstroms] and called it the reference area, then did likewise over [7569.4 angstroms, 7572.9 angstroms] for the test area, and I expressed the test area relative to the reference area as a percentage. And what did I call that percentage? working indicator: 29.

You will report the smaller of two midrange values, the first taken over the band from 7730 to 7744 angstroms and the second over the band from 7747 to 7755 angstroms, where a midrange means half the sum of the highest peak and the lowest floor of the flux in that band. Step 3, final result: 136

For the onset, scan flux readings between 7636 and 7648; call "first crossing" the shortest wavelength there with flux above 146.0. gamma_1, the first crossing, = 7636.77 angstroms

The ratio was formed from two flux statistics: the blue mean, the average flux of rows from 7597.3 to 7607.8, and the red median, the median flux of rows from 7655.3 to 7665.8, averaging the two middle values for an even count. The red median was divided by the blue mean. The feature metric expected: 0.93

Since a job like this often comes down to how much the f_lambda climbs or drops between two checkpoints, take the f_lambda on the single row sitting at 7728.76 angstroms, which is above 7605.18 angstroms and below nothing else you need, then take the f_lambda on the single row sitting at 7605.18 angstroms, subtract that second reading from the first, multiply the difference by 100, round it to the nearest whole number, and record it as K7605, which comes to 210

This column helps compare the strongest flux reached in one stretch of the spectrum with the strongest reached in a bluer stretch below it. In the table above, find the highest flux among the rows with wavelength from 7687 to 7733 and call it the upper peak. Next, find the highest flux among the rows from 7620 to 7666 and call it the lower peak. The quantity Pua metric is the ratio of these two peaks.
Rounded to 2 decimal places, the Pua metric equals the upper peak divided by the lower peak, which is 0.91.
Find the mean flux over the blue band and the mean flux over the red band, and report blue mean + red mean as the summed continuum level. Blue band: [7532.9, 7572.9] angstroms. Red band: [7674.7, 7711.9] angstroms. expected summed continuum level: 284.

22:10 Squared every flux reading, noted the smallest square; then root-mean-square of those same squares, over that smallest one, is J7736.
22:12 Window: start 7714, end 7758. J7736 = 1.2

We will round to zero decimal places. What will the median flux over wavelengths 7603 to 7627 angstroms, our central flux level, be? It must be 148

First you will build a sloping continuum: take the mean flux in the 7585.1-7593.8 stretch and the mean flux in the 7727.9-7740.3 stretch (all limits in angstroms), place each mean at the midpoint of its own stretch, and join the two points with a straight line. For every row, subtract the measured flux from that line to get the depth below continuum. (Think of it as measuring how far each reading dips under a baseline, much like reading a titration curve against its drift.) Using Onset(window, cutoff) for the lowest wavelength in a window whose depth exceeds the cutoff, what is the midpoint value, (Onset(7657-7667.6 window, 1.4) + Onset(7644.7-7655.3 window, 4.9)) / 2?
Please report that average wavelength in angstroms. 7654.4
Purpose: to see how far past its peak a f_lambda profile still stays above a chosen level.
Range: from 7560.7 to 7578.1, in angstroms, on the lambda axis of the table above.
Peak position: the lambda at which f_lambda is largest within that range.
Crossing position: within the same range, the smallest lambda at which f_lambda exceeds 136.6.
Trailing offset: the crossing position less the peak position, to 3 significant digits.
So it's -15.7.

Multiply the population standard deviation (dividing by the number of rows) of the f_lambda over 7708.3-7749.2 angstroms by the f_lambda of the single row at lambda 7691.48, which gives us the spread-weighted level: 625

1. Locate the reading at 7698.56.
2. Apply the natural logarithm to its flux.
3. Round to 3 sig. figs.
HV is 4.61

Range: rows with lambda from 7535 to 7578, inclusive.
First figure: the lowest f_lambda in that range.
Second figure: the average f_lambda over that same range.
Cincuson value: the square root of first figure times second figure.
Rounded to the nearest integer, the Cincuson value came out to 148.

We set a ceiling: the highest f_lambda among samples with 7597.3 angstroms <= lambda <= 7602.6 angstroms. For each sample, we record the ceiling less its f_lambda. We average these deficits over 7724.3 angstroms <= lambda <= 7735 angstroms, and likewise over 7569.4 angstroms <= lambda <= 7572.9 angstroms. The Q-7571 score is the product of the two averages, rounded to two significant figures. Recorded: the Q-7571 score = 21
